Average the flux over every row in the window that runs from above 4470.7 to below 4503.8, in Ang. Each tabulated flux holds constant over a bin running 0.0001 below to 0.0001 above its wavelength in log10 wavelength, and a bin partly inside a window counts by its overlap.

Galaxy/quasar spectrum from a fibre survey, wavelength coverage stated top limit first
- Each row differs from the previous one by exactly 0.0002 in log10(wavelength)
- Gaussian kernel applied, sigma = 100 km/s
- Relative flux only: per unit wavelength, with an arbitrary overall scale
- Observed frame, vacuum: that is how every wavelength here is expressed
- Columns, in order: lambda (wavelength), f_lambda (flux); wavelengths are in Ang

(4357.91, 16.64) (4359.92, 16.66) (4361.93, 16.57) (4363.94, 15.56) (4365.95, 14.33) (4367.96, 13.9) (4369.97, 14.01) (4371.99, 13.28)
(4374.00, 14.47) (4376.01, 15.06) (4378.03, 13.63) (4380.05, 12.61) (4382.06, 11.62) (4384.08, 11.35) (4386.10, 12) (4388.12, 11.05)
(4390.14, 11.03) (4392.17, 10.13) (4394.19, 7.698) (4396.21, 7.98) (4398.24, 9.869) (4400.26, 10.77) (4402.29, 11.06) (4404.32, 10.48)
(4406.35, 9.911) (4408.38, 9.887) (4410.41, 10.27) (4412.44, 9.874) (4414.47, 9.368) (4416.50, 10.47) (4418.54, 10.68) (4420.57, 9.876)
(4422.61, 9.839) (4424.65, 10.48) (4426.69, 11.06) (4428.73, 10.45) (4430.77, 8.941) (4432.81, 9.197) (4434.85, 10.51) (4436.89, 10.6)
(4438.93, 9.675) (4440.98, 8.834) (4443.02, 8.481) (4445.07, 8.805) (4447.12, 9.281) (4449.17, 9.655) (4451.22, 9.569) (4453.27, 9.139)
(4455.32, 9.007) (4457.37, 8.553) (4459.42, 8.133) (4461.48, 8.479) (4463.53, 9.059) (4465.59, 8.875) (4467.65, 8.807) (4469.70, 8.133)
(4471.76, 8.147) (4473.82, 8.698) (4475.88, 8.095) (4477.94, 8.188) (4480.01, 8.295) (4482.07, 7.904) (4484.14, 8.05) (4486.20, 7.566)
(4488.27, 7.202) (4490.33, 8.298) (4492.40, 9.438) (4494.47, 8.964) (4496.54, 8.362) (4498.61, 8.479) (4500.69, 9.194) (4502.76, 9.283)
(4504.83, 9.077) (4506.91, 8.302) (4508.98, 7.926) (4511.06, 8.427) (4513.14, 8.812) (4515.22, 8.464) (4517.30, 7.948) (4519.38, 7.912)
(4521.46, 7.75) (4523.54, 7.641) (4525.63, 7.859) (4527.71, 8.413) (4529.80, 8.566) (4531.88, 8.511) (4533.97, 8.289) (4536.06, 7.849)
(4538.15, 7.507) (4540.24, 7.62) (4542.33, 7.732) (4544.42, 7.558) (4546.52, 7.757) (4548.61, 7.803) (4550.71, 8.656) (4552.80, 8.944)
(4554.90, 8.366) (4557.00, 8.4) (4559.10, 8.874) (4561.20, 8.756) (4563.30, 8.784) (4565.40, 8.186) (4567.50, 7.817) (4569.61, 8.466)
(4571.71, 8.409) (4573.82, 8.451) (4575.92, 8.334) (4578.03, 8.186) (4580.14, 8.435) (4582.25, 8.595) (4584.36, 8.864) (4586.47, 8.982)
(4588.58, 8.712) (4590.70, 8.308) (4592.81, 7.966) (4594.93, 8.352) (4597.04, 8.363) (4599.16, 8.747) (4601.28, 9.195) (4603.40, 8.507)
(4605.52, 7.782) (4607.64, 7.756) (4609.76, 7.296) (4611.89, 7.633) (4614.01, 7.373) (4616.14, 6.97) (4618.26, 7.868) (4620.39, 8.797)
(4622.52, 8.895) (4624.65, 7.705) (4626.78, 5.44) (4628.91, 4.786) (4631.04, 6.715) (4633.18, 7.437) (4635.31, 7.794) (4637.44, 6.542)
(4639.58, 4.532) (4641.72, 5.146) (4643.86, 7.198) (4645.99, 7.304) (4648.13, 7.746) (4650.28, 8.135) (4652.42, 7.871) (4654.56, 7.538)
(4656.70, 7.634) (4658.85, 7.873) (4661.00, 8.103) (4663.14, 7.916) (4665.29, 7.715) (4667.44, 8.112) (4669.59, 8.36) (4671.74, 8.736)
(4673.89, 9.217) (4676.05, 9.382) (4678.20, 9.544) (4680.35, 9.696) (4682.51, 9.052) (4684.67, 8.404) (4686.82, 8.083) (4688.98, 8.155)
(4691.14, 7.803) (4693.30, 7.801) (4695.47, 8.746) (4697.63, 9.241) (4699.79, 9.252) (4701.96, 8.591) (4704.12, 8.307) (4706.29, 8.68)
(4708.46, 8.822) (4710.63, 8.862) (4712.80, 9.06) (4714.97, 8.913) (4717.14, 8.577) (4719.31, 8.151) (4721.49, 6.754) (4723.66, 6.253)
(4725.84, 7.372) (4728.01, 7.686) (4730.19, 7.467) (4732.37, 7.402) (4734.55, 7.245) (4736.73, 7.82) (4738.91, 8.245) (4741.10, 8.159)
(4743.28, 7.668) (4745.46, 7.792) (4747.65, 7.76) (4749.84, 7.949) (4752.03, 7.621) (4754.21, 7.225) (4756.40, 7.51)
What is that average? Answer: 8.4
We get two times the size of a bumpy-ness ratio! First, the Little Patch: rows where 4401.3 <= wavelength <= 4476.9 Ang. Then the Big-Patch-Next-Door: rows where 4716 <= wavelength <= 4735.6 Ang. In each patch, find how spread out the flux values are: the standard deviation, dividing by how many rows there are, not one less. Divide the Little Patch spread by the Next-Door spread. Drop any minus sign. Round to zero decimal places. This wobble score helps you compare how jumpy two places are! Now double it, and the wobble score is 3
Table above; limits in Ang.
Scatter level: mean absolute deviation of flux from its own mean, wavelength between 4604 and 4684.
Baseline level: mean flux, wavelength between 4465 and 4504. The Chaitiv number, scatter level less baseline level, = -7.6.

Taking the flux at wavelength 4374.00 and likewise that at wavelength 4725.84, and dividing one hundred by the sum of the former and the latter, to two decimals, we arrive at 4.58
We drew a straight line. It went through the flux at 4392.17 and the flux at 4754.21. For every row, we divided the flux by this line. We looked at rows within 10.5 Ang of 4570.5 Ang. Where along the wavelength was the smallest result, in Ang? 4567.50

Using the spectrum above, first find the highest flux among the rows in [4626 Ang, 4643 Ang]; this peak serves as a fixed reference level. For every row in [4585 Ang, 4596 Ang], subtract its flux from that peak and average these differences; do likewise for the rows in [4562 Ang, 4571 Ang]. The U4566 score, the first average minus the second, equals -0.15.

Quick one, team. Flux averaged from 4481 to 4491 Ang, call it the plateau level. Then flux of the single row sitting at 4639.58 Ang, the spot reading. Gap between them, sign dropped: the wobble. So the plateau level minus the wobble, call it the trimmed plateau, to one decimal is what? 4.5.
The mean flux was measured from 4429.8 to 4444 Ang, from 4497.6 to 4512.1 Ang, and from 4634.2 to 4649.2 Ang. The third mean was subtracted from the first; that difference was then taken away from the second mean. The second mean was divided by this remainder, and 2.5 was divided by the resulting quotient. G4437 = 1.68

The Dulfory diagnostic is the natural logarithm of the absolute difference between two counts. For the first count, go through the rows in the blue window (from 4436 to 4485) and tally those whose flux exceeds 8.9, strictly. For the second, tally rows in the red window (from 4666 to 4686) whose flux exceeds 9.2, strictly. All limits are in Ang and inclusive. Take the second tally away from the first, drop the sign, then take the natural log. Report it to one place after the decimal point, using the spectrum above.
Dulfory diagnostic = 1.4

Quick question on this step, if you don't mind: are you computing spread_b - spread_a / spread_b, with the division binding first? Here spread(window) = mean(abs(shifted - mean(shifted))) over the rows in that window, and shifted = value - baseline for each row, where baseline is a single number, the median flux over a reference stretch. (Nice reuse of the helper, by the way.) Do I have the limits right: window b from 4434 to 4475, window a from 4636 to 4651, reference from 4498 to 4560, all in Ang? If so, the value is -1.5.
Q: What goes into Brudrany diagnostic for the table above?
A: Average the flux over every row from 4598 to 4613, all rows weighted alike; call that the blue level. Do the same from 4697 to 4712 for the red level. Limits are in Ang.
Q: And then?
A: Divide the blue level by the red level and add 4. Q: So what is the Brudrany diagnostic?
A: 4.92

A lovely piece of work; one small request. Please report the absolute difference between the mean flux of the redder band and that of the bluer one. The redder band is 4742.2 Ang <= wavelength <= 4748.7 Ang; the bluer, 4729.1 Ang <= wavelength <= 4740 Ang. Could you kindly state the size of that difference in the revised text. 0.10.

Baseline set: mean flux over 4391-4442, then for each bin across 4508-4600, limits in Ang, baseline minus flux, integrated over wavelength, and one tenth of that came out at 15.1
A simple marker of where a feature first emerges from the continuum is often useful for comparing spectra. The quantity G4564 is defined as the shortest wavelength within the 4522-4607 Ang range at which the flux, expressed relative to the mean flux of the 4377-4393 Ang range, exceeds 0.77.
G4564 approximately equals 4601.28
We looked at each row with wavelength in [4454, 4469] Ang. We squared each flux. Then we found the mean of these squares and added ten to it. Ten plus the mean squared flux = 86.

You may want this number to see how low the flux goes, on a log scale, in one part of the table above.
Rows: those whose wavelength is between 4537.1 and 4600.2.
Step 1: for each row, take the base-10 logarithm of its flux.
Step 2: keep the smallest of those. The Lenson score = 0.875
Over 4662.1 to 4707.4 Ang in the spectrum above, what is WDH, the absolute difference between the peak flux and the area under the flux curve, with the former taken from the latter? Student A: 380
